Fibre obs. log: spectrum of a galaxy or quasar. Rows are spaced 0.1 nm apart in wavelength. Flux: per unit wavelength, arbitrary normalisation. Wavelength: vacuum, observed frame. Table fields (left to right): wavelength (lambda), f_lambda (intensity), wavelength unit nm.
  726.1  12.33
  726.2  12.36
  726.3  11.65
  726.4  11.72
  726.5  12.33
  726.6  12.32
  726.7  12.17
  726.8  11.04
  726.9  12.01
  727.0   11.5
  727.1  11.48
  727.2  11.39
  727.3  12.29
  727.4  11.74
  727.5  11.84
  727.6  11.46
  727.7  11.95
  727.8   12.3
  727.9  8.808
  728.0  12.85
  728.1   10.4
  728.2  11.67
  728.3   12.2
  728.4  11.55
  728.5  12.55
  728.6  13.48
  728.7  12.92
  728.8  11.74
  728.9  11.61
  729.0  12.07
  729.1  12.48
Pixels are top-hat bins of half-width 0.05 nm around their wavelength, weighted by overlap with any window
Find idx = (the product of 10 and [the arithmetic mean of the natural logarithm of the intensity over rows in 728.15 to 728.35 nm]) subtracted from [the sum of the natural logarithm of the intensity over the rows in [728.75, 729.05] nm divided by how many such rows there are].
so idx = -22.3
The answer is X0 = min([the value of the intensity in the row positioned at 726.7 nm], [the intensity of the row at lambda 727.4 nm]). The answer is 11.74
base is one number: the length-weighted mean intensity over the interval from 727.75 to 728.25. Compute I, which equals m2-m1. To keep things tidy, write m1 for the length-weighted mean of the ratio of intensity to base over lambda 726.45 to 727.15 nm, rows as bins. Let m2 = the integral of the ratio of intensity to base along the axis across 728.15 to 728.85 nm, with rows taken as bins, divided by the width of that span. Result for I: 0.042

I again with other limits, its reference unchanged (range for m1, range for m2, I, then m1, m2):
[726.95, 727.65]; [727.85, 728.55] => -0.021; 1.04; 1.02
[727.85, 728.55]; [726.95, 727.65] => 0.021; 1.02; 1.04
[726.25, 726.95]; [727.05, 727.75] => -0.014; 1.06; 1.05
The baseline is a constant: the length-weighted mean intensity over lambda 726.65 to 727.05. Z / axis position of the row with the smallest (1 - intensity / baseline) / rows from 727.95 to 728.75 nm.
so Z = 728.6 nm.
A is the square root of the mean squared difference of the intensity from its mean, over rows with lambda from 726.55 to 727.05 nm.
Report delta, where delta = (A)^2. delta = 0.22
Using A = 0.5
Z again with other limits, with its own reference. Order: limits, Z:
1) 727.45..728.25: 728.0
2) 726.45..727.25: 726.5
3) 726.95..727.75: 727.3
